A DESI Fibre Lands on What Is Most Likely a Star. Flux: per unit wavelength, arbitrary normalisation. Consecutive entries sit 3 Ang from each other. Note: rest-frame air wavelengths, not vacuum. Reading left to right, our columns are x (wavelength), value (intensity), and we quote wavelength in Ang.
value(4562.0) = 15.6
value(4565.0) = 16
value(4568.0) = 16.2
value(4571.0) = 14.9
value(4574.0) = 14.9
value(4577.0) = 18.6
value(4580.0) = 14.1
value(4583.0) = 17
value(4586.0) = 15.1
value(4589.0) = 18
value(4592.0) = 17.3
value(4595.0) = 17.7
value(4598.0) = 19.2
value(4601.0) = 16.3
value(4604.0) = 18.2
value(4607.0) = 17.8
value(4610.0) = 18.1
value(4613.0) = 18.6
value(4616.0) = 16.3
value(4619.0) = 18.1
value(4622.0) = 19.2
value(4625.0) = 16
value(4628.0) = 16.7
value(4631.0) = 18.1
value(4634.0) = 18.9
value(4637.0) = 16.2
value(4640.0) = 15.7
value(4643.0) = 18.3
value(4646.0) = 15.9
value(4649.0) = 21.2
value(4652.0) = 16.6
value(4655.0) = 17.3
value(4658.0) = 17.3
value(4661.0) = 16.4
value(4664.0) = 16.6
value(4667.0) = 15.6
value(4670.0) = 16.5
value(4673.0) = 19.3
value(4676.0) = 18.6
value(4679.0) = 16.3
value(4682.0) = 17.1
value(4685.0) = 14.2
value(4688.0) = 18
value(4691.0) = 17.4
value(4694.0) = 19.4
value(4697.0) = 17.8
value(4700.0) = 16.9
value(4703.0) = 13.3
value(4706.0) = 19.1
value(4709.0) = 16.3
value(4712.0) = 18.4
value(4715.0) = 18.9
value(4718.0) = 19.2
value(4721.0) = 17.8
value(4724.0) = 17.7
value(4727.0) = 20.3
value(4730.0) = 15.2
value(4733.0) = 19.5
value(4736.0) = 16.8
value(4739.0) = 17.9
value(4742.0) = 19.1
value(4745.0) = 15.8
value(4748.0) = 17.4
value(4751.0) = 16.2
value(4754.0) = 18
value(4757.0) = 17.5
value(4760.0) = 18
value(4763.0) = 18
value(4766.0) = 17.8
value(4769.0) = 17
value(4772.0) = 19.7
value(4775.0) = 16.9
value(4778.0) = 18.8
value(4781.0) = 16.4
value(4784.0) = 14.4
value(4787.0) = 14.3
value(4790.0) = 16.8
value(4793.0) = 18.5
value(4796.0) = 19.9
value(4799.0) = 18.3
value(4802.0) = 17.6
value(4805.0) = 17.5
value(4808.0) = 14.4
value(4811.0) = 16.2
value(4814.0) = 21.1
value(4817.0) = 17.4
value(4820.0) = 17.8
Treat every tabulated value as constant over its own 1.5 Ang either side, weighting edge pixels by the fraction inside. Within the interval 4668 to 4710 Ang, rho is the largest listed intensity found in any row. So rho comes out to 19.4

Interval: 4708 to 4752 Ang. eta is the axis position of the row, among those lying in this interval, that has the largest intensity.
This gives 4727.0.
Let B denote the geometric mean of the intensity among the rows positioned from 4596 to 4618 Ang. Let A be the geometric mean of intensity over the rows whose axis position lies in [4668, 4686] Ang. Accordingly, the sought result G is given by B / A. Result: 1.05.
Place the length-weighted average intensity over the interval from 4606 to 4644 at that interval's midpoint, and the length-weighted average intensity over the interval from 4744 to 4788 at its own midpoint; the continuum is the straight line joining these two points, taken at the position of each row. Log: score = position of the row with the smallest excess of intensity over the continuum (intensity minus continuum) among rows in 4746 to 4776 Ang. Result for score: 4751.0 Ang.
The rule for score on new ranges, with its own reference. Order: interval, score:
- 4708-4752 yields 4730.0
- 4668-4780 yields 4703.0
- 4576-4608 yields 4580.0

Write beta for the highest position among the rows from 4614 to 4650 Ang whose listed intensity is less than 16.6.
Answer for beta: 4646.0 Ang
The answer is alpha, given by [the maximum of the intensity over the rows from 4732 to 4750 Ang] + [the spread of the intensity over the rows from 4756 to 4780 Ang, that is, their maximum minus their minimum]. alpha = 22.3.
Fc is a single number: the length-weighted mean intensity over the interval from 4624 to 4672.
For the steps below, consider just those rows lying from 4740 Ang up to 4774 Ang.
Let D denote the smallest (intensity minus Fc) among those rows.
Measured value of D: -1.3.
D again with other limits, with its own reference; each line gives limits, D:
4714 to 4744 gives -1.9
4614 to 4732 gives -3.8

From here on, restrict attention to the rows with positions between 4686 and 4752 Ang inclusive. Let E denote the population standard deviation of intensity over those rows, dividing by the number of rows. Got 1.60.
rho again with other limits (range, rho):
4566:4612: 19.2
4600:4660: 21.2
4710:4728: 20.3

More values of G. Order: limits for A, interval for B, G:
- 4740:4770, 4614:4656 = 1.00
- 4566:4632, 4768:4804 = 1.01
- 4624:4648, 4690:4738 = 1.04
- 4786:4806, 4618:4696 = 0.99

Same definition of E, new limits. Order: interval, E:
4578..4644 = 1.33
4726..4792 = 1.57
